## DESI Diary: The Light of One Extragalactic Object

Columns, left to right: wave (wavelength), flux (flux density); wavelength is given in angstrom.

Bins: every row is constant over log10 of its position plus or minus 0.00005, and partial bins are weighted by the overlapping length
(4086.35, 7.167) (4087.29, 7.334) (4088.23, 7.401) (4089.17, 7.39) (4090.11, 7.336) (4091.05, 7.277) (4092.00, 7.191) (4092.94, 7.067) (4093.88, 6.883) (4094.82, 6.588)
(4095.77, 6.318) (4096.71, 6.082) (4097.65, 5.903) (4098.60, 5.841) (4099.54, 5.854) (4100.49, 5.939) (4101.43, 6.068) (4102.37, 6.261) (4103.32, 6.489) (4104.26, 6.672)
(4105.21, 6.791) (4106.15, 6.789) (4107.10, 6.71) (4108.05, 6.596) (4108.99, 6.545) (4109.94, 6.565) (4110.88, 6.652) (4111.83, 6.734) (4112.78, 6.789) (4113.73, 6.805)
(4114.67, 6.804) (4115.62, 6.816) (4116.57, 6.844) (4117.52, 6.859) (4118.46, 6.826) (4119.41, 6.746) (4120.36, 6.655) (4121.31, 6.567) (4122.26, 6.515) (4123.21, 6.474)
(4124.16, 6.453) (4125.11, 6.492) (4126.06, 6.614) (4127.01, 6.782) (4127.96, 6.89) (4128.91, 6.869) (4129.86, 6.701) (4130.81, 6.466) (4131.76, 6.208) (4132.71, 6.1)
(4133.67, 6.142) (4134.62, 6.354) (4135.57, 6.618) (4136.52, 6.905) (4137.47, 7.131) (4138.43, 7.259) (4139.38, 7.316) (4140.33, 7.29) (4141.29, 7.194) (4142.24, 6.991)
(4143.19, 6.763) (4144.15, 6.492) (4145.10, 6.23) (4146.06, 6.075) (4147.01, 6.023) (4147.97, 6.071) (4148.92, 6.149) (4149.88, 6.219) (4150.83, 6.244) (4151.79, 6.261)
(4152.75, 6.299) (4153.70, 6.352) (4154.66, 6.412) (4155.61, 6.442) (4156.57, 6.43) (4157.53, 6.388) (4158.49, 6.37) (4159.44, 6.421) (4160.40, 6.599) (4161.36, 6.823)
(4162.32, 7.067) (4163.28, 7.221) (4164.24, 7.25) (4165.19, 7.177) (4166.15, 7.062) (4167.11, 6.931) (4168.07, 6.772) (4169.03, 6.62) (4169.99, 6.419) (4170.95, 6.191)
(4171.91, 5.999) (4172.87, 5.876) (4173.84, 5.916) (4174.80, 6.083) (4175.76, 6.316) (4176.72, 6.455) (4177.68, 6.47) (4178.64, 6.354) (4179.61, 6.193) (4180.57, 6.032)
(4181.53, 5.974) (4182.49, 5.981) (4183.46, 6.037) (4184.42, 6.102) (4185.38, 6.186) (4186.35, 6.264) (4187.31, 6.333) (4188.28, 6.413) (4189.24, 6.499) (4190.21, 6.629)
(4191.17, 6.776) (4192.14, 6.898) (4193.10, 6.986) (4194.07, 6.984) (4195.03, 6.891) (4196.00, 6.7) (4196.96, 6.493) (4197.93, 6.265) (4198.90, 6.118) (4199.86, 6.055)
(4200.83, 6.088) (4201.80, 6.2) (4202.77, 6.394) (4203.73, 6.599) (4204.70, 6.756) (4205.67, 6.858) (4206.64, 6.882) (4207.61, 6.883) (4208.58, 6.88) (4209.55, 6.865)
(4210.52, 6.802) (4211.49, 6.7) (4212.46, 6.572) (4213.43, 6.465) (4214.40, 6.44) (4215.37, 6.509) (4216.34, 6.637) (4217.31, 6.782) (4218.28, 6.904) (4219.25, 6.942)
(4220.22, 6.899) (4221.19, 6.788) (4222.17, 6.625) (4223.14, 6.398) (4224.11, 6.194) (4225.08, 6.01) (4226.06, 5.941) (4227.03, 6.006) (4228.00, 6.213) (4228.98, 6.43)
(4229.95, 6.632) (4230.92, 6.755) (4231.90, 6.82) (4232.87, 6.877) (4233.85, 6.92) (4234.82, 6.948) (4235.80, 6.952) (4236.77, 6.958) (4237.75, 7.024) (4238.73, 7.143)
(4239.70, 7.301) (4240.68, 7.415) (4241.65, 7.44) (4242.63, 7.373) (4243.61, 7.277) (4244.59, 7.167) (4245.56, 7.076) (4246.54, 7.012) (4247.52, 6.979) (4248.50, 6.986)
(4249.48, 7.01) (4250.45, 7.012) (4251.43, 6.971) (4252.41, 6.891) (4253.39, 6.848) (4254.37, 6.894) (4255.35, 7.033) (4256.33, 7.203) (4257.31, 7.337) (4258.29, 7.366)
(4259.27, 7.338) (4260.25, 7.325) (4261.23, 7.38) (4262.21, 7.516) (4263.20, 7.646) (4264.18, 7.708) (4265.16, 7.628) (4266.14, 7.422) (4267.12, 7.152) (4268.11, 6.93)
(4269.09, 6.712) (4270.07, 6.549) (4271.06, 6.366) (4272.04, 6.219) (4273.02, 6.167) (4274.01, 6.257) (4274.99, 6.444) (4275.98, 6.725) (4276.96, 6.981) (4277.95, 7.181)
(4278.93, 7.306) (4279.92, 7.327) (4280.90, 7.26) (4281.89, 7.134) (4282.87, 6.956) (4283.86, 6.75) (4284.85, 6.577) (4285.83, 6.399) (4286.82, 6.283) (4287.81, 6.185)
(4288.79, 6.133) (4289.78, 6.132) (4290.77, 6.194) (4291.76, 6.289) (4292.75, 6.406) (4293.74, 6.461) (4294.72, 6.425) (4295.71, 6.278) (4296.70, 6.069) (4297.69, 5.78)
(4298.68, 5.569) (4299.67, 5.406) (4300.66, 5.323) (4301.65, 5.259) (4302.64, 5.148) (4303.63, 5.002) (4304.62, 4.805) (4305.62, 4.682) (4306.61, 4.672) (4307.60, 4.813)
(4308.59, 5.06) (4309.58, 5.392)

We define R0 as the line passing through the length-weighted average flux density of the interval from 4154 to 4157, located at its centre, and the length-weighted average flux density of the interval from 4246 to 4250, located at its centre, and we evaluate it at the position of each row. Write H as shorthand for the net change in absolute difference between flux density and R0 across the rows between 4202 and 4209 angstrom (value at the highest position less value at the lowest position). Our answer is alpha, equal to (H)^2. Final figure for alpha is 0.04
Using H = -0.20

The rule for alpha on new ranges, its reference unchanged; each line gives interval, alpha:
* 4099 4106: 0.21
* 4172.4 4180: 0.08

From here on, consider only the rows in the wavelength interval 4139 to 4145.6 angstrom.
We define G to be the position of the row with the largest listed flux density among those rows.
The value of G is 4139.38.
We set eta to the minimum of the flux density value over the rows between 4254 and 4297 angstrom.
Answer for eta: 6.069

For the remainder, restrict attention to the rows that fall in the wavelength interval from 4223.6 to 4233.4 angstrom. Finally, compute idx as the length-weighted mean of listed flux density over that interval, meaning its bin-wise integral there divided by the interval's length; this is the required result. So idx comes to 6.39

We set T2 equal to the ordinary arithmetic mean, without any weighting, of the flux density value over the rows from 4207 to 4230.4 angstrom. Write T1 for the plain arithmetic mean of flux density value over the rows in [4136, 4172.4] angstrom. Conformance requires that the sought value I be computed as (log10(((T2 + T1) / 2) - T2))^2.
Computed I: 2.22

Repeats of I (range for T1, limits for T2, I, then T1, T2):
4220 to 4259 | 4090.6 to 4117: 0.65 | 6.88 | 6.57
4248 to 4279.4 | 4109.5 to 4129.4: 0.65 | 7.02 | 6.70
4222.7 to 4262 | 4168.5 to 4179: 0.22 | 6.92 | 6.25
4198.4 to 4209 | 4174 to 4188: 0.63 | 6.52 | 6.20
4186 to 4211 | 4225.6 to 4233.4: 1.35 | 6.60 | 6.46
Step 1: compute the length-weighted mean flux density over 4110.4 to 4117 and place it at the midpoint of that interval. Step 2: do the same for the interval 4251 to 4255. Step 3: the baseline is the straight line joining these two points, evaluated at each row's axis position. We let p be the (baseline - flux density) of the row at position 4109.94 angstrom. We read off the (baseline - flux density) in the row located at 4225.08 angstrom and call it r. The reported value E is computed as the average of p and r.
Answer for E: 0.54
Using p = 0.2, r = 0.9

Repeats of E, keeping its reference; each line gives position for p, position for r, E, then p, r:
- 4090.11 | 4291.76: 0.03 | -0.6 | 0.6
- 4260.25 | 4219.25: -0.24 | -0.4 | -0.1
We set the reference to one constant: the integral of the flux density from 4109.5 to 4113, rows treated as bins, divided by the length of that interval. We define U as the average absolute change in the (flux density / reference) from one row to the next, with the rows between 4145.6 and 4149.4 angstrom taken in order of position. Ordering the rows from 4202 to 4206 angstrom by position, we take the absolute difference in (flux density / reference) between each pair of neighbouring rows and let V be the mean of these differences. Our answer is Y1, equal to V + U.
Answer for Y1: 0.03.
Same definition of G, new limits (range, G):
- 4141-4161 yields 4141.29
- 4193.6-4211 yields 4194.07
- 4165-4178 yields 4165.19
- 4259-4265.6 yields 4264.18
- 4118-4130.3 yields 4127.96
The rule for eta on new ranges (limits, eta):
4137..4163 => 6.023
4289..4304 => 5.002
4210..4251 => 5.941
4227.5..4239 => 6.213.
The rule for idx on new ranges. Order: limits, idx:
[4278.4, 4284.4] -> 7.12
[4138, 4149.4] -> 6.65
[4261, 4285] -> 6.97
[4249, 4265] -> 7.23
